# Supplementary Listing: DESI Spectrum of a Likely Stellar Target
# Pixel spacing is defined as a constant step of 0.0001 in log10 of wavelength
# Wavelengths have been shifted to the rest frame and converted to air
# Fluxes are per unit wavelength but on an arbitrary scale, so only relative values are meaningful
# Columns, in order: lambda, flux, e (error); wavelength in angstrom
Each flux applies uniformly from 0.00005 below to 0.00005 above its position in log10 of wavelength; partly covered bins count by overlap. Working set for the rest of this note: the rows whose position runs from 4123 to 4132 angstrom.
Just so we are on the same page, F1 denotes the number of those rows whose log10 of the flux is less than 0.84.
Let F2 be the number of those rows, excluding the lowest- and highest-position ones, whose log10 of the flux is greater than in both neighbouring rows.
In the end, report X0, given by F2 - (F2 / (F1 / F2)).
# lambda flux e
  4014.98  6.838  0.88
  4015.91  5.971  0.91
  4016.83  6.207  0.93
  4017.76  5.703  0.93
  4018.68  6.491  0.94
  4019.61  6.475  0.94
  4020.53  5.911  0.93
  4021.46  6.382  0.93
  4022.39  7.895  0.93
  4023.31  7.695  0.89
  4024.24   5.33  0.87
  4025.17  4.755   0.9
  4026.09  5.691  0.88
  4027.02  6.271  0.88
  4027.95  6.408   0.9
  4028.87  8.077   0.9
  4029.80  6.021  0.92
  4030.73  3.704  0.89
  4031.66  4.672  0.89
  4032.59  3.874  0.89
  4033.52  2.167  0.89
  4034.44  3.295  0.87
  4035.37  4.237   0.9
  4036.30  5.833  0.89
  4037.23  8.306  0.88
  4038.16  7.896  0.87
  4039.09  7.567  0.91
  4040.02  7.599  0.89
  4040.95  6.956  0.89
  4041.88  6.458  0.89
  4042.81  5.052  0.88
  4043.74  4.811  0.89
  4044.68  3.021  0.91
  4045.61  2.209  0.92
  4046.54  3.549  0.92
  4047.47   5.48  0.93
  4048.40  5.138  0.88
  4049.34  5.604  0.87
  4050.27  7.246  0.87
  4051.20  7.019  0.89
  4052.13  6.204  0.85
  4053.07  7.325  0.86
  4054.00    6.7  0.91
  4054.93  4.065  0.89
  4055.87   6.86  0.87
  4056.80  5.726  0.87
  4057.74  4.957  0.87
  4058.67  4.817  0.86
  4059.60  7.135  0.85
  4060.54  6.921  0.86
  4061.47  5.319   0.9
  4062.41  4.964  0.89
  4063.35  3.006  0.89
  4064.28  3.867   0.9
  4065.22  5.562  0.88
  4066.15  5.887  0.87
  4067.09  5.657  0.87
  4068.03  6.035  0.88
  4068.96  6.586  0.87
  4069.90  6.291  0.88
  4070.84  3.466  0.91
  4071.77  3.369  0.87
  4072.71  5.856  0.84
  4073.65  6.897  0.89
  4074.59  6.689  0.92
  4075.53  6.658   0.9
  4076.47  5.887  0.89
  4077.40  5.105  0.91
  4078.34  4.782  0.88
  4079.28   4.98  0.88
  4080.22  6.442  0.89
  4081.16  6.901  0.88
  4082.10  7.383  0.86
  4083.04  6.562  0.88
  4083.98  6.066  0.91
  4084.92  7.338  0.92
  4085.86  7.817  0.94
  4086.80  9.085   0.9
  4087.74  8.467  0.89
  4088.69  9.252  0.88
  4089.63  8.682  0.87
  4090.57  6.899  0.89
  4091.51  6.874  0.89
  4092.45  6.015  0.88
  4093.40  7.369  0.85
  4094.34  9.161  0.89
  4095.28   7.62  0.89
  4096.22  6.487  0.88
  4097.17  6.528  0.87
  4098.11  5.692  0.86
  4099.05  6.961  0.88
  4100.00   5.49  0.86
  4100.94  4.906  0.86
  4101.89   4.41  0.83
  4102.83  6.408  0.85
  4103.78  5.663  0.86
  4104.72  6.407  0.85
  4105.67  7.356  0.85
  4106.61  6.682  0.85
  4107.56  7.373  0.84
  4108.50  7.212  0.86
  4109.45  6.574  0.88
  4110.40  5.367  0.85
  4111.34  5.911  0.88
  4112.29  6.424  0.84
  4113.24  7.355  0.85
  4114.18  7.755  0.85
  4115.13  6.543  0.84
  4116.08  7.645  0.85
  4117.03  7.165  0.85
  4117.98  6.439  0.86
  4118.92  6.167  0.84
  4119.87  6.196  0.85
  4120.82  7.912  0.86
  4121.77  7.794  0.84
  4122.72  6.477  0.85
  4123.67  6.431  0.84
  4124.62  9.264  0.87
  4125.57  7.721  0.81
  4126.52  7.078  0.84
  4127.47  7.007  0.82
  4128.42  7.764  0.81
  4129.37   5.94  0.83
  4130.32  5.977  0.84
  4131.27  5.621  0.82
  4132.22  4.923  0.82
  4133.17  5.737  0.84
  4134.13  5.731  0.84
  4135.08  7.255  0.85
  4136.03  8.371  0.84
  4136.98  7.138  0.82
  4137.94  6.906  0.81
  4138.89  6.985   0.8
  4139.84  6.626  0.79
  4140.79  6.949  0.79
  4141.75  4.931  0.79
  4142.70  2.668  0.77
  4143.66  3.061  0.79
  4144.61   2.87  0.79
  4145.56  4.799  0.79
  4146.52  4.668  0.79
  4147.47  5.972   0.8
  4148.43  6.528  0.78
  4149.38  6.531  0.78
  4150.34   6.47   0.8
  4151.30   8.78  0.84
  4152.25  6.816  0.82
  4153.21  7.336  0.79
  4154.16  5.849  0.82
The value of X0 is 0.75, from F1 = 4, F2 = 3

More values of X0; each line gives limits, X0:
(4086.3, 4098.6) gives 1.50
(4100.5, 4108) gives 1.33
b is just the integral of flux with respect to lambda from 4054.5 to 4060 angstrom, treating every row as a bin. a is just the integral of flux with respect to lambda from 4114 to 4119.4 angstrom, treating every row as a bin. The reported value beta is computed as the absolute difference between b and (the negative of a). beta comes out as 68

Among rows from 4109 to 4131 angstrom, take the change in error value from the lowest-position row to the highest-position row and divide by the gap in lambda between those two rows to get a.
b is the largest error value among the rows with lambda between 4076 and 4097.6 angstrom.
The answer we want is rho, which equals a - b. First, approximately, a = -0.0019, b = 0.94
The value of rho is -0.94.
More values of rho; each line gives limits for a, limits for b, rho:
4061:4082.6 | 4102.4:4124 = -0.88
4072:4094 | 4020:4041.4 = -0.93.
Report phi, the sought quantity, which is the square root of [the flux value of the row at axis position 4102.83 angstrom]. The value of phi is 2.53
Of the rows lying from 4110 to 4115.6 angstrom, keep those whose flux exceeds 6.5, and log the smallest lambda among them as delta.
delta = 4113.24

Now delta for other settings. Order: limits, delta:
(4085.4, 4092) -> 4085.86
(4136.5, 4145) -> 4136.98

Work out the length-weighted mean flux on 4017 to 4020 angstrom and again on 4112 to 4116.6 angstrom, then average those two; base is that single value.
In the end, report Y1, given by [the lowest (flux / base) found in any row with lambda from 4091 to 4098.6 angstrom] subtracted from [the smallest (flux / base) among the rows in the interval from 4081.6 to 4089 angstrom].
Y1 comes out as 0.06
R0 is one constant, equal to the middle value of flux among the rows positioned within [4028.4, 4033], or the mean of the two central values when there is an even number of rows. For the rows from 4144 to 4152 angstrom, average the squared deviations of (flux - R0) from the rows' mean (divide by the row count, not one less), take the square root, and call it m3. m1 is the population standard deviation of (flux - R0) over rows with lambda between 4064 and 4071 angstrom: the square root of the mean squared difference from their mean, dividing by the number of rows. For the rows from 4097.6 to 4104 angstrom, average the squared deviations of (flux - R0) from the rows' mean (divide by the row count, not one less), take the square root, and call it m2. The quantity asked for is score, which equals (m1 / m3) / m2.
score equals 0.8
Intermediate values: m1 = 1.06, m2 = 0.79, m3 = 1.63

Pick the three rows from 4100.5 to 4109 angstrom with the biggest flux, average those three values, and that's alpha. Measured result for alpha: 7.3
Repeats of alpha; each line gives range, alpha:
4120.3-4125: 8.3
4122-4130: 8.2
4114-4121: 7.8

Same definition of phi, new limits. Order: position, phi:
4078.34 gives 2.19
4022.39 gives 2.81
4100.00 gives 2.34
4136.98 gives 2.67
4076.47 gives 2.43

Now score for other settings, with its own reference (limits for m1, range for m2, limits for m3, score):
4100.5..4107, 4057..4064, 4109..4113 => 1.6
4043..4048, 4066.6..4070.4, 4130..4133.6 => 8.9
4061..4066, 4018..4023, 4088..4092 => 1.4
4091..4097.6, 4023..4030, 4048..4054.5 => 1.2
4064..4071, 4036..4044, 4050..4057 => 0.9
